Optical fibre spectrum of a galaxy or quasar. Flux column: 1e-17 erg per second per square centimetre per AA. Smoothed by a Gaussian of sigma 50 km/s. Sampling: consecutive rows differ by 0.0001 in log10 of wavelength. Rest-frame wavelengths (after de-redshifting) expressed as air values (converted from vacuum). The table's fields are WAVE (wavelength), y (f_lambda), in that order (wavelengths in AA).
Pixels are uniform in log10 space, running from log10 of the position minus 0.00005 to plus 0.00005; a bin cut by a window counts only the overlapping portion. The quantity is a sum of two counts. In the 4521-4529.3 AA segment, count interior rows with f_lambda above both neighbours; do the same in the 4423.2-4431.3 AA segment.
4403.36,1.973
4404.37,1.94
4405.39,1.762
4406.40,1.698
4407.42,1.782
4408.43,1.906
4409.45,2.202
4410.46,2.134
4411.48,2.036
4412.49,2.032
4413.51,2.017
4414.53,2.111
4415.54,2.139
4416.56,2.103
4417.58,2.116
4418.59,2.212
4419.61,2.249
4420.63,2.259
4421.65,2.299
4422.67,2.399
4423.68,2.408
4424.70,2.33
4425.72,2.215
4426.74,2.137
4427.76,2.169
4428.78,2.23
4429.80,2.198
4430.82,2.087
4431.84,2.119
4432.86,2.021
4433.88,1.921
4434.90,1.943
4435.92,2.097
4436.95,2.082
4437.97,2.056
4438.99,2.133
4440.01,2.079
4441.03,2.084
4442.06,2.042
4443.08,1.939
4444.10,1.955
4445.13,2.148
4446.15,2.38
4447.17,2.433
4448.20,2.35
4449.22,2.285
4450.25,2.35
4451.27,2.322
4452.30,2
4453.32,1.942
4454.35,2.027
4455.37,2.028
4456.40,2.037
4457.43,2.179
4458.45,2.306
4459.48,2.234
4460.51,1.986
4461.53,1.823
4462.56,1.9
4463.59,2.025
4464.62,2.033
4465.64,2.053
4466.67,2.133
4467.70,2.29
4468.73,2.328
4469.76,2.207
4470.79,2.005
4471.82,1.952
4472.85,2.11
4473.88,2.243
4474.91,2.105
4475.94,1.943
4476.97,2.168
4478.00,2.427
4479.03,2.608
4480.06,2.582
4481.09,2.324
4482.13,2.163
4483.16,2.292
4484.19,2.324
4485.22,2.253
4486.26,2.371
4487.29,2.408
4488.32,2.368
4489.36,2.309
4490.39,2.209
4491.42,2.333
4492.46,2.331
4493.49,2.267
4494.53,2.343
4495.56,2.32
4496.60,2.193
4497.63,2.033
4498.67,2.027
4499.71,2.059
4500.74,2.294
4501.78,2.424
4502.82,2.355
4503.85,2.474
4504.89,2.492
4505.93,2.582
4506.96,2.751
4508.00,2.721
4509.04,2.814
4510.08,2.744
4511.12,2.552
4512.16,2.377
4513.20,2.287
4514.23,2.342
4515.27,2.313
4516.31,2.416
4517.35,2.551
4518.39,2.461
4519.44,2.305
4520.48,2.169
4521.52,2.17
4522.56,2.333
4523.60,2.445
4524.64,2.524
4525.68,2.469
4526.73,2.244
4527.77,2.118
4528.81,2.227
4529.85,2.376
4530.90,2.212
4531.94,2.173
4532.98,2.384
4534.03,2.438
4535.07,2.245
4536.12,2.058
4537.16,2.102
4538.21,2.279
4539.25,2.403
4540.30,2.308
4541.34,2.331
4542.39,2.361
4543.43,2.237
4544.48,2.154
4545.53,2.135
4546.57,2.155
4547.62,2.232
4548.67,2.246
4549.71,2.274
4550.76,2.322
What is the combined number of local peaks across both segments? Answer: 2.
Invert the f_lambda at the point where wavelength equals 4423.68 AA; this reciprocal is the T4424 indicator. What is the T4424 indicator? 0.42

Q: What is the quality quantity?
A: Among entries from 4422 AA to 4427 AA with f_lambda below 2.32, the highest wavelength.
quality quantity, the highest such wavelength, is 4426.74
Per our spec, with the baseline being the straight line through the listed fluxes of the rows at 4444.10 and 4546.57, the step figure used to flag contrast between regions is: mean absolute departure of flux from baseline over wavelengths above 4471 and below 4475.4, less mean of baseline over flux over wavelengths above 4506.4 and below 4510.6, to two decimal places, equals -0.64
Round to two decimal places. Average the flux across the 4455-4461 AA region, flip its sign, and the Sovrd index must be -2.13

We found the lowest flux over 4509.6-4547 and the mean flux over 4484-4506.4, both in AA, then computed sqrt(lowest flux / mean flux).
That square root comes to 0.94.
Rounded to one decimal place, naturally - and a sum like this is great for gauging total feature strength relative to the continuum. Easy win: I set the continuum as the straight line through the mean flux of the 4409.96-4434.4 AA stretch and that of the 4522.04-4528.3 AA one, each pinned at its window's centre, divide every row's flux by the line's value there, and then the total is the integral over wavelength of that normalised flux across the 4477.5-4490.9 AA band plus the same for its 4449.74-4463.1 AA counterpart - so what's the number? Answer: 26.4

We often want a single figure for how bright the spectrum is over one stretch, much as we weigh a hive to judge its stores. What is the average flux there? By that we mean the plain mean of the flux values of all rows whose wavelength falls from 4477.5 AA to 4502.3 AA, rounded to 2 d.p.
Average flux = 2.30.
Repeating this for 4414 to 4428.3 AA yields 2.22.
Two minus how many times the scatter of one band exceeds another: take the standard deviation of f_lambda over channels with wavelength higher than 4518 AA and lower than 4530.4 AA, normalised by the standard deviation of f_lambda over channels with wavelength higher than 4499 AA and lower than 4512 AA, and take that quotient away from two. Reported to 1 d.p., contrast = 1.4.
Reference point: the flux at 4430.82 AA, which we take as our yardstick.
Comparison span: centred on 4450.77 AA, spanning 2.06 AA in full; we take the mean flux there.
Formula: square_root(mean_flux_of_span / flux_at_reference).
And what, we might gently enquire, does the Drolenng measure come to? 1.06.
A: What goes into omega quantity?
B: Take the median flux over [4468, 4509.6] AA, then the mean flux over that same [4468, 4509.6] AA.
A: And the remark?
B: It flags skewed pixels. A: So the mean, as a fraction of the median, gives 1.00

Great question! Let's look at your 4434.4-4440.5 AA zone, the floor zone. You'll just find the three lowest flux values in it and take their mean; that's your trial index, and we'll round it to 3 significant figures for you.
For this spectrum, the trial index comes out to 2.03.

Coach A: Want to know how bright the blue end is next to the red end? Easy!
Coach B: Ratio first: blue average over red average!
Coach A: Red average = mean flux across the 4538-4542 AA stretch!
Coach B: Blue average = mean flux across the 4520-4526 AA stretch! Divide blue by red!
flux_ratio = 1.01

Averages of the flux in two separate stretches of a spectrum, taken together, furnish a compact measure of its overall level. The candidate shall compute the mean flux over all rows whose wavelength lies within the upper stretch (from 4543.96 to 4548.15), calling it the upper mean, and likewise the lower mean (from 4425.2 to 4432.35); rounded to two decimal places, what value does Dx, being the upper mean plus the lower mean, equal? 4.33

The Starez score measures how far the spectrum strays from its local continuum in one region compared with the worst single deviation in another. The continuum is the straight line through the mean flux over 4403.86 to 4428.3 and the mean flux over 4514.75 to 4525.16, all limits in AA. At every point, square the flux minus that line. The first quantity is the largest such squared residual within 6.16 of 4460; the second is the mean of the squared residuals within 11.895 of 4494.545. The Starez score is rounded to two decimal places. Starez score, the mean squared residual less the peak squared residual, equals -0.14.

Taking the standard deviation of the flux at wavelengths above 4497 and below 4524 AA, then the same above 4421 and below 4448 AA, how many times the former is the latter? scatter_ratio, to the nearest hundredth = 0.70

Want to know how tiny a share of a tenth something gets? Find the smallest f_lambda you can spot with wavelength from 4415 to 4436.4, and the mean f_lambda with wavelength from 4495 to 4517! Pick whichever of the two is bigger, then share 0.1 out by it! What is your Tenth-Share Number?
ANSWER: 0.0415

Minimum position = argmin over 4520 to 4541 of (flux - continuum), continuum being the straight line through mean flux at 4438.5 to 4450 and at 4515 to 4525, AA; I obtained 4536.12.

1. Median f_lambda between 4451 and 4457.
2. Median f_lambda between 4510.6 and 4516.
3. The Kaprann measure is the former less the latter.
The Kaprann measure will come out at -0.31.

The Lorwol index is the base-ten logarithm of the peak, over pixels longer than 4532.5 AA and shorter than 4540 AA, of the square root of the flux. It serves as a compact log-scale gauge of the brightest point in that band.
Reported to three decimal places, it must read 0.194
